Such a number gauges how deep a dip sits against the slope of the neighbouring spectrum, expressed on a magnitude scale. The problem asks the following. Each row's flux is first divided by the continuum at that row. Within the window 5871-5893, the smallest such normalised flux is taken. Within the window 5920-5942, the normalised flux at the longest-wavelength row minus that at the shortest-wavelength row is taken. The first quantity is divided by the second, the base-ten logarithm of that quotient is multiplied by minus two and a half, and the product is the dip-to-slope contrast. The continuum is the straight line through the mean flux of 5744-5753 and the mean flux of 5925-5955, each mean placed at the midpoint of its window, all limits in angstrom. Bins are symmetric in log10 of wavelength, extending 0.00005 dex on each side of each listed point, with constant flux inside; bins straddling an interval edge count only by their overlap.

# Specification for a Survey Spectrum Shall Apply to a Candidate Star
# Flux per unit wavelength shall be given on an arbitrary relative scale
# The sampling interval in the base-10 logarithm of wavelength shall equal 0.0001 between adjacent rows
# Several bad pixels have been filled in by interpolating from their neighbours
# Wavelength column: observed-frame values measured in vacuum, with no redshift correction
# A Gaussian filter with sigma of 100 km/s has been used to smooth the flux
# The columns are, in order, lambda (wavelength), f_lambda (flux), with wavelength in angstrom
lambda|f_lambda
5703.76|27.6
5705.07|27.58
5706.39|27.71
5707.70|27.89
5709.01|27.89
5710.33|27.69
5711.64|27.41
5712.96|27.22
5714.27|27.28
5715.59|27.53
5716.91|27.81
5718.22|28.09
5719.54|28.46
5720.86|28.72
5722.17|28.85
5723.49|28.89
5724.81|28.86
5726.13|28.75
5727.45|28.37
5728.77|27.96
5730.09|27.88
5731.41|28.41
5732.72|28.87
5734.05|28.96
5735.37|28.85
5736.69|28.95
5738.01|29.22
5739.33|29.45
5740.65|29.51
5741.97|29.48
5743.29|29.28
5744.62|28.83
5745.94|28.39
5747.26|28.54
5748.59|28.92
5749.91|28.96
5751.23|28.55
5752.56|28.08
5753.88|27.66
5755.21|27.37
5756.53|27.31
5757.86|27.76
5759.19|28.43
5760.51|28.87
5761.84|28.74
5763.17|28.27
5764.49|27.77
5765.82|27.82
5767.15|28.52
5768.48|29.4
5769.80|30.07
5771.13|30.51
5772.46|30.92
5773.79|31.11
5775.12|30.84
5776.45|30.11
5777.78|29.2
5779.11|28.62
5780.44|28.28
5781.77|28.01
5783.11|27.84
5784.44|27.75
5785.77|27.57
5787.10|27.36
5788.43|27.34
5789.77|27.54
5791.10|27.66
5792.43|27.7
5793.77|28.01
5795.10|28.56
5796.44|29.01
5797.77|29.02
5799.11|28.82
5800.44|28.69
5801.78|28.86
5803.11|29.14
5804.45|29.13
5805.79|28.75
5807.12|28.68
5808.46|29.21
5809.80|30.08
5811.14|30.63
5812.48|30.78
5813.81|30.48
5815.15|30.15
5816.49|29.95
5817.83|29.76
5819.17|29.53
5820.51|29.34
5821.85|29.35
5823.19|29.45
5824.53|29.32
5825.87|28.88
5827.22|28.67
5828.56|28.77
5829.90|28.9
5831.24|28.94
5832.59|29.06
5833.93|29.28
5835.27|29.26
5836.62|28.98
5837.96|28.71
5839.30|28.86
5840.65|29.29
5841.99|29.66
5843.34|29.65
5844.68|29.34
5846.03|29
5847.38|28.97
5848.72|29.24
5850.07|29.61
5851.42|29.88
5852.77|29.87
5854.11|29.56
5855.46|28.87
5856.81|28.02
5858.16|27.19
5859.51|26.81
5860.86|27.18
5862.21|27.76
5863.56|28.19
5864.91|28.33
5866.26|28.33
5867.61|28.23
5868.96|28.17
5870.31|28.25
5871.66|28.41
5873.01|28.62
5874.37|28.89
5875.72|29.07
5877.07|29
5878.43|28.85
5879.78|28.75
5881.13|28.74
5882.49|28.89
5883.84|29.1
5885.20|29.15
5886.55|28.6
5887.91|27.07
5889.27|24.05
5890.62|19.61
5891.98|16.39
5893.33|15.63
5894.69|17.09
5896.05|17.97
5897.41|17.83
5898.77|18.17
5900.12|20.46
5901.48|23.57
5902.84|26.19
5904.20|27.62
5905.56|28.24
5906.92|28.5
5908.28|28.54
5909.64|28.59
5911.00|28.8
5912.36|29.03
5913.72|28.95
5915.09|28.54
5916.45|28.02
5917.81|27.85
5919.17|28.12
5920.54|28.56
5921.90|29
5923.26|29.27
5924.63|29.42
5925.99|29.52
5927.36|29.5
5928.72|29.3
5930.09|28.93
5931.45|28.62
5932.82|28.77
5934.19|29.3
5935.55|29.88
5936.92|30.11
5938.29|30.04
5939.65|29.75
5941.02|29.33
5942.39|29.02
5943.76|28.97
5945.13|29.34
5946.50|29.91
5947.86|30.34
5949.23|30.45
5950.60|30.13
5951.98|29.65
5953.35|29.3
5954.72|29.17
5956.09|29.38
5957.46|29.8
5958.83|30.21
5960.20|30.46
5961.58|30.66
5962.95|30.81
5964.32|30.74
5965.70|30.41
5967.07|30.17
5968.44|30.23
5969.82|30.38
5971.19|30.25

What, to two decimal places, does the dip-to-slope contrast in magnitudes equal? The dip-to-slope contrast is -3.47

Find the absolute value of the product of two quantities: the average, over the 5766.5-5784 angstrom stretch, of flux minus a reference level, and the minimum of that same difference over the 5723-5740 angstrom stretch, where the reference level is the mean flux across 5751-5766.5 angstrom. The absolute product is 0.2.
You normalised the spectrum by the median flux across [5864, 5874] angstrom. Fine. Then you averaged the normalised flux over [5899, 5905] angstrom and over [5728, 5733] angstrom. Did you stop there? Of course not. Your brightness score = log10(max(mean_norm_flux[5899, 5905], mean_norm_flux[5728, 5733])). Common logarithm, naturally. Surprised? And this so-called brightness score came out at -0.0008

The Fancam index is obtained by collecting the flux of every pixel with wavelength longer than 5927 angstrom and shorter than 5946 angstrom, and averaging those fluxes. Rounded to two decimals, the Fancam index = 29.35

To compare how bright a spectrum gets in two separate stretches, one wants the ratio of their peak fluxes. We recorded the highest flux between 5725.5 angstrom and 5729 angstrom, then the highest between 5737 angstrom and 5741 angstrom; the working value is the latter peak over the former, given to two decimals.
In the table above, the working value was 1.03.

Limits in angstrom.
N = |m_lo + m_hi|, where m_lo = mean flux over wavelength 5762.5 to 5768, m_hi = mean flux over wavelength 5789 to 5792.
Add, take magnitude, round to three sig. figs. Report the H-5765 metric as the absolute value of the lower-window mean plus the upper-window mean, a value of 55.7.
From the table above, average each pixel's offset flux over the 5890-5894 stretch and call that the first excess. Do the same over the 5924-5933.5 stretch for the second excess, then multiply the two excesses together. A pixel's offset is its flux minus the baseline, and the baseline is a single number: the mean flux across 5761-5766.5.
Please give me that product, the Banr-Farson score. -11.0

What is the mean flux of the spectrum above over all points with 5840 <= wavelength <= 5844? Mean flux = 29.5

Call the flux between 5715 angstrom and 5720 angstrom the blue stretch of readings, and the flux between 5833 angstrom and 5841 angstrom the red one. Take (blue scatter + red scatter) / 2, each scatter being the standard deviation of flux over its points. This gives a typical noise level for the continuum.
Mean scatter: 0.3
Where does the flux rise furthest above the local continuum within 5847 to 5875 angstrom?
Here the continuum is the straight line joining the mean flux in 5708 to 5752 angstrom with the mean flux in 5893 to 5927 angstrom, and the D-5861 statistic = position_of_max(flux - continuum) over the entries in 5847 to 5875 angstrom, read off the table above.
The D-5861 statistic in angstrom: 5852.77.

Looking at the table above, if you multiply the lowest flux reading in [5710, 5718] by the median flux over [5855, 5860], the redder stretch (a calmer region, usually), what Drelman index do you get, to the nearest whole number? 751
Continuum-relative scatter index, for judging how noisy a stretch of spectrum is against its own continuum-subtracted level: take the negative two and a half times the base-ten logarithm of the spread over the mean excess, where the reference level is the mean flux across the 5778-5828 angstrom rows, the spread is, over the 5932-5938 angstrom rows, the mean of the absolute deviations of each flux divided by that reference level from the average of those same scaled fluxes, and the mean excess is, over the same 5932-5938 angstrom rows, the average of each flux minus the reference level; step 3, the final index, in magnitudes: 4.0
